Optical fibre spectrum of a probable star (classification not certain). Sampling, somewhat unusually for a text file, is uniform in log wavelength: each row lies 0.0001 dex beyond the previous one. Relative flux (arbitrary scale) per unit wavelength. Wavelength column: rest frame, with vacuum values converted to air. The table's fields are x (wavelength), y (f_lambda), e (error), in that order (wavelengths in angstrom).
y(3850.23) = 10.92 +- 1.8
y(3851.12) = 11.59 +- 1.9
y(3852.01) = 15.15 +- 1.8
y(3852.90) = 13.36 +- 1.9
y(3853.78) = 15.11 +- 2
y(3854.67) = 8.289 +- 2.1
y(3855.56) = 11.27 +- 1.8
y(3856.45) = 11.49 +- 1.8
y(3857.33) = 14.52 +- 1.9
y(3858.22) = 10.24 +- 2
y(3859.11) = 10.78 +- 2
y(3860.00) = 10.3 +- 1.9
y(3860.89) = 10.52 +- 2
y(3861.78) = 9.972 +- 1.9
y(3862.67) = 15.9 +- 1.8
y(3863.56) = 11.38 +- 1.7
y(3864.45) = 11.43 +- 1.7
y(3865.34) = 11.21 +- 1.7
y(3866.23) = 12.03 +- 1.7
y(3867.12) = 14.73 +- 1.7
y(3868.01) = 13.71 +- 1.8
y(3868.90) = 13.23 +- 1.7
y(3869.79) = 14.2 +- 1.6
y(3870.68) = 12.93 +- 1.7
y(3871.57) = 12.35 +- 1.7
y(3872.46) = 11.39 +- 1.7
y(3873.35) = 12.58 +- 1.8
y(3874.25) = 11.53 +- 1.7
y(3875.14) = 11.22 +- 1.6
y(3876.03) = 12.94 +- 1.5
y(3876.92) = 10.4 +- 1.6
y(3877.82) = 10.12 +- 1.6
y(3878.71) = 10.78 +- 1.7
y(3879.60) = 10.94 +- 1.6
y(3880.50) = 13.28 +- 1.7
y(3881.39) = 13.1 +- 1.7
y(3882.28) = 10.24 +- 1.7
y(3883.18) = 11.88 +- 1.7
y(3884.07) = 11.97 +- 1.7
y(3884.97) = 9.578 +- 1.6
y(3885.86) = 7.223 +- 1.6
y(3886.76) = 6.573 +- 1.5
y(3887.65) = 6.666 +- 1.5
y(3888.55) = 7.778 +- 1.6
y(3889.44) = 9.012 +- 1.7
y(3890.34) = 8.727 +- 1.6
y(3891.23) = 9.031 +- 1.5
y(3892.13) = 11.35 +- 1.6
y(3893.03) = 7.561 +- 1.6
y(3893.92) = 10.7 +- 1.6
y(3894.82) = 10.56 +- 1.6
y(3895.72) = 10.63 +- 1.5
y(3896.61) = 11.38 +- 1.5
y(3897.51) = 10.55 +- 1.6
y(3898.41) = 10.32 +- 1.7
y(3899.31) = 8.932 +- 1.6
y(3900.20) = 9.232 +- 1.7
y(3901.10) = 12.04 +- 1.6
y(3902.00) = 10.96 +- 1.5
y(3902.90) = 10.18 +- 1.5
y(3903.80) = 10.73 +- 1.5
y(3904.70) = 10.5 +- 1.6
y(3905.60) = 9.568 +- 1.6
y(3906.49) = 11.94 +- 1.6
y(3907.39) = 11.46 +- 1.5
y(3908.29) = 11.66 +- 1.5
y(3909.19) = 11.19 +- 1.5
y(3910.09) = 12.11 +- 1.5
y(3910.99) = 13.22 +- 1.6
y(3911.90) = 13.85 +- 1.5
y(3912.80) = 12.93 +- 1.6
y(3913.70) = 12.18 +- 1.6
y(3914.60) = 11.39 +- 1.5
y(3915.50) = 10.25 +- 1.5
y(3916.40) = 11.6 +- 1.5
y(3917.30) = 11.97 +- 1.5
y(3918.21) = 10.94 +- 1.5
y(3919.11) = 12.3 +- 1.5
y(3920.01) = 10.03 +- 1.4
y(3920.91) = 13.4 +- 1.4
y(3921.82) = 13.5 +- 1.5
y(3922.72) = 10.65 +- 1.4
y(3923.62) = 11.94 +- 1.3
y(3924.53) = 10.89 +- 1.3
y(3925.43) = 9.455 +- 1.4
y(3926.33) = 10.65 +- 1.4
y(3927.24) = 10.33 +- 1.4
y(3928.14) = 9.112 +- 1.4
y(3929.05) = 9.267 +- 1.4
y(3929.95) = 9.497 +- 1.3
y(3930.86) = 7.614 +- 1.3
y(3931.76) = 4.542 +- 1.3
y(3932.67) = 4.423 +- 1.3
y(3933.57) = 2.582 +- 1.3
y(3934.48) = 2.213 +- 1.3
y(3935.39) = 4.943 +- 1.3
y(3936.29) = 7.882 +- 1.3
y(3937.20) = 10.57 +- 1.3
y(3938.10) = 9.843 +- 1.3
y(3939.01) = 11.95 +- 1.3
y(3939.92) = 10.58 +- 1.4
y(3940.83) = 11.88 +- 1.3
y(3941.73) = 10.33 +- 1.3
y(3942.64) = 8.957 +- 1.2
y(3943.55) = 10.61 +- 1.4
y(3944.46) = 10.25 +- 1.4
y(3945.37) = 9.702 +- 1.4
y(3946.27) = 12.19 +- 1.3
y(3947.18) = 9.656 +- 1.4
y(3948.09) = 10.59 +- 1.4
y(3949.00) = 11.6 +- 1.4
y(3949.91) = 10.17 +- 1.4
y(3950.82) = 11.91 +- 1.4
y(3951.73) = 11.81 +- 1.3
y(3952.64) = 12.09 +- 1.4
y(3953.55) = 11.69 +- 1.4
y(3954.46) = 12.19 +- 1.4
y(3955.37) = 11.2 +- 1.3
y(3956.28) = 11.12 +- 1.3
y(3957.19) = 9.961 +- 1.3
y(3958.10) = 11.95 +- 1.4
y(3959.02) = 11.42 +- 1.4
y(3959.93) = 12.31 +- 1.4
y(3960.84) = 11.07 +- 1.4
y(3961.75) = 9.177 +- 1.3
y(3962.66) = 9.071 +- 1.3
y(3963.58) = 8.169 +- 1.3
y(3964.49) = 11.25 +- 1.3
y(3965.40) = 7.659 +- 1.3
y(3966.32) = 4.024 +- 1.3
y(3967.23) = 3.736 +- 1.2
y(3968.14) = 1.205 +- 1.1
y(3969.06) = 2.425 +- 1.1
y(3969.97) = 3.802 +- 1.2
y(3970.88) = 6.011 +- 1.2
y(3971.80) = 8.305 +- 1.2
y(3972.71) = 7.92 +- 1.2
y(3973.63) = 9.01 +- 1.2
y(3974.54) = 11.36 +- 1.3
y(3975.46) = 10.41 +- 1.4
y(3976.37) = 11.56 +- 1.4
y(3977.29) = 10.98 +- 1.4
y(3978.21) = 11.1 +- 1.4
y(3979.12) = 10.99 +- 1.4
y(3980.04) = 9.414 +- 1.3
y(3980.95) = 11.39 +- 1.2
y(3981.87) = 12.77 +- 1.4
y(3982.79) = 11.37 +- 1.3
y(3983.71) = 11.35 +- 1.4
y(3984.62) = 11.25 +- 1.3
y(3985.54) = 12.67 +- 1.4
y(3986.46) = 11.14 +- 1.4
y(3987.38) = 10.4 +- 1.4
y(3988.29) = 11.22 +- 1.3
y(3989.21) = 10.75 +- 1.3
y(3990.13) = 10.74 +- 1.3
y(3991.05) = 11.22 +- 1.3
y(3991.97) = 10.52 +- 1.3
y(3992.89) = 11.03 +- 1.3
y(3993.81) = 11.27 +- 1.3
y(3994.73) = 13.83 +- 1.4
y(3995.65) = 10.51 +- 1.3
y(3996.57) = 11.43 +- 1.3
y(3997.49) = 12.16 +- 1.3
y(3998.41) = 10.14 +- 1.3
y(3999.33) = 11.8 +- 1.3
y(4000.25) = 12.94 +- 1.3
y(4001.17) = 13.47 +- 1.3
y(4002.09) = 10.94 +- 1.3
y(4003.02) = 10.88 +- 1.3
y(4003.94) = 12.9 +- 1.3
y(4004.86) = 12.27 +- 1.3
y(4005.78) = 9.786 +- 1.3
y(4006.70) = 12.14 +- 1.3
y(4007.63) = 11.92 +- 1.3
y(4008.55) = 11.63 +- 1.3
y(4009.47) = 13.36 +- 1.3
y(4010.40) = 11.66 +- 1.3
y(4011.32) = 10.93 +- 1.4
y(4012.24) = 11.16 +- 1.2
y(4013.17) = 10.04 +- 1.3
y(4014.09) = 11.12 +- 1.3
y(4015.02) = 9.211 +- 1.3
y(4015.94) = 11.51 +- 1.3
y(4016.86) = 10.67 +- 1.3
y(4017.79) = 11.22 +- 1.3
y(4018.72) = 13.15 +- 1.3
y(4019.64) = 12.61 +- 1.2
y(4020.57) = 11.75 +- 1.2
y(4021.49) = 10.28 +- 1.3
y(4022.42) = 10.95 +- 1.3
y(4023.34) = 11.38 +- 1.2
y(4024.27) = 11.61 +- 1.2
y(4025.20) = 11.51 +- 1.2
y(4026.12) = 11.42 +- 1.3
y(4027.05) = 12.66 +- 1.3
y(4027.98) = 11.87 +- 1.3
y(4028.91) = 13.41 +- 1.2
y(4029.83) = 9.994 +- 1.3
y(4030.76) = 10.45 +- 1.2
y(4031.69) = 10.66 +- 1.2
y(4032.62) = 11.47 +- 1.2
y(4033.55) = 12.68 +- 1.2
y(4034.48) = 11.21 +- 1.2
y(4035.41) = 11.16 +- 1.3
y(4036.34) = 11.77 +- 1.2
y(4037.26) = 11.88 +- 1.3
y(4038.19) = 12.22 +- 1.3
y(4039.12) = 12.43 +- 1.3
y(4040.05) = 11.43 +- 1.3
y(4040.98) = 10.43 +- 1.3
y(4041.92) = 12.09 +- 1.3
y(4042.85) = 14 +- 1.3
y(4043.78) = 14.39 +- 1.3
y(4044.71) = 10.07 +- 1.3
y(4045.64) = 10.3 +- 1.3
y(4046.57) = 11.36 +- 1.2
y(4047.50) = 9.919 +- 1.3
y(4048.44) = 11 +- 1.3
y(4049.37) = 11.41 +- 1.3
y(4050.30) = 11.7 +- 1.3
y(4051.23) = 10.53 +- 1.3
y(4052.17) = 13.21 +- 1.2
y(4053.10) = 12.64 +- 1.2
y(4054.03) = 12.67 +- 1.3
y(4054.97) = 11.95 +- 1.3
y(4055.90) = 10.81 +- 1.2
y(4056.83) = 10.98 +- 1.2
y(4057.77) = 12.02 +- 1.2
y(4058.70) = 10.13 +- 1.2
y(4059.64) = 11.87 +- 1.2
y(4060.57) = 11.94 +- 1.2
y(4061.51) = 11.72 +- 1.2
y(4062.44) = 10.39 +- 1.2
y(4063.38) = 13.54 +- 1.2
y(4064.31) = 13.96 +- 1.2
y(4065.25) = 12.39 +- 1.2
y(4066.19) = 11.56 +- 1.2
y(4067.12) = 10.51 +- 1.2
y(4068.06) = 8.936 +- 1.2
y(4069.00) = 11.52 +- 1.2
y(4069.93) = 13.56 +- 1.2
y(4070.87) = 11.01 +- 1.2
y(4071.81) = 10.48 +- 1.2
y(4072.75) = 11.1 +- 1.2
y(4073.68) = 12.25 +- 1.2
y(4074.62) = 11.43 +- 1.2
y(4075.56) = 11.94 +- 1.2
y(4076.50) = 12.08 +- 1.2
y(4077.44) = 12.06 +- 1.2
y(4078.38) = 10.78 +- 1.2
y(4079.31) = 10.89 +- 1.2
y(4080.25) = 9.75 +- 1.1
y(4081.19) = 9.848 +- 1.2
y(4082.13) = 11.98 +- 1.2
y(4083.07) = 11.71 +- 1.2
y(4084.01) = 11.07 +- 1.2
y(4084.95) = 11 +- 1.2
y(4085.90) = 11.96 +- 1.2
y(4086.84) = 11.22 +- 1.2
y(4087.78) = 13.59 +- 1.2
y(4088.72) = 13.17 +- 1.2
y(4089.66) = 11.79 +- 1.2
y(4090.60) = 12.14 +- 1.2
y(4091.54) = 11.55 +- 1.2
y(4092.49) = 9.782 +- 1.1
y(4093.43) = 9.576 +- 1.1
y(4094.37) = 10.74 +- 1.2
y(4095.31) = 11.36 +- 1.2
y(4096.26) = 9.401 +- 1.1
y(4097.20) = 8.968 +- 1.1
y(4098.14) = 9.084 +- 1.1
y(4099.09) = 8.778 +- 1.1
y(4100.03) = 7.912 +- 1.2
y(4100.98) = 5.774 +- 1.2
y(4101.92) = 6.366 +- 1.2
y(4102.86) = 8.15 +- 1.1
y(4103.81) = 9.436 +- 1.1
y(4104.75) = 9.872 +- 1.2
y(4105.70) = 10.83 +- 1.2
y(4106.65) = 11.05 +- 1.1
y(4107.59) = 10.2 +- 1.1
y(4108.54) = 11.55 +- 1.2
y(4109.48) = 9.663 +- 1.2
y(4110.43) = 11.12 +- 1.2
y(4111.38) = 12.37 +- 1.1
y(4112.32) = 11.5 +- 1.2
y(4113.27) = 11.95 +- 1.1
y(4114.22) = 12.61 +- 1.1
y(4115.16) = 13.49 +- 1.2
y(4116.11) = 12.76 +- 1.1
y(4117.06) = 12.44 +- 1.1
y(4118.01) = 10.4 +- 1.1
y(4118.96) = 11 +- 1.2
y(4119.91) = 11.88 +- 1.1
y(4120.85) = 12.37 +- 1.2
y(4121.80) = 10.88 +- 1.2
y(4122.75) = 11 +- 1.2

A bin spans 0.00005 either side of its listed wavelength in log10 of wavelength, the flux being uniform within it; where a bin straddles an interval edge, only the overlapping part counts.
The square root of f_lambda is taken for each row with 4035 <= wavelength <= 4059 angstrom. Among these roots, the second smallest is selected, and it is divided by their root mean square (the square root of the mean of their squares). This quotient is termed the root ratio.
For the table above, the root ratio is 0.930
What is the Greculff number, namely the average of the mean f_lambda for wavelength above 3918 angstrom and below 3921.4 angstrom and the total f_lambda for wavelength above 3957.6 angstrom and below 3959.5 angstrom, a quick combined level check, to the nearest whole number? 18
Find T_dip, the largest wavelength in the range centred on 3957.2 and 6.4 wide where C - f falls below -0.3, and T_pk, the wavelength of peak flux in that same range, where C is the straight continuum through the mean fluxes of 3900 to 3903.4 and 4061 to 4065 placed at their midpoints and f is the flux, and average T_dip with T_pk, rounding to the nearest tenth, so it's 3959.9 angstrom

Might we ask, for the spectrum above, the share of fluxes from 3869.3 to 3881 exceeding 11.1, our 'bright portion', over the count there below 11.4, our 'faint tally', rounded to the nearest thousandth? 0.115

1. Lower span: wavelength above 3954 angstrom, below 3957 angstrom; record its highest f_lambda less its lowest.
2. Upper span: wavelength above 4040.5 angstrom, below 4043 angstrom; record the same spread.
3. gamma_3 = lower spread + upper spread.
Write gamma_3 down 4.64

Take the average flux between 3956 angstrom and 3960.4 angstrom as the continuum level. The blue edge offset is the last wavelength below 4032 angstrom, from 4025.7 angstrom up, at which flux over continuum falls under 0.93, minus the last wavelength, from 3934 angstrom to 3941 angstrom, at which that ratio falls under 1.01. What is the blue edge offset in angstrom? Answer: 90.8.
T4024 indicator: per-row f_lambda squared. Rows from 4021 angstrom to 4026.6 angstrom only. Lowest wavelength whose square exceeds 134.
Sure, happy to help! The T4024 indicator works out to 4024.27 angstrom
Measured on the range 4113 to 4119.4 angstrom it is 4113.27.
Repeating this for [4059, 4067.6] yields 4059.64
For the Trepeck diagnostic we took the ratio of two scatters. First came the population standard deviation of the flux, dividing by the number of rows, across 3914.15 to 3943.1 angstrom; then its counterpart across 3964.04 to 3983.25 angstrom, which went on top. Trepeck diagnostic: 1.2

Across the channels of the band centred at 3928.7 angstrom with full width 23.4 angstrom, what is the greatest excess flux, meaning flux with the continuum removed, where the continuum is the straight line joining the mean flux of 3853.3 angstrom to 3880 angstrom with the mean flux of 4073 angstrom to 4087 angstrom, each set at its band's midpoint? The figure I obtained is 1.7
